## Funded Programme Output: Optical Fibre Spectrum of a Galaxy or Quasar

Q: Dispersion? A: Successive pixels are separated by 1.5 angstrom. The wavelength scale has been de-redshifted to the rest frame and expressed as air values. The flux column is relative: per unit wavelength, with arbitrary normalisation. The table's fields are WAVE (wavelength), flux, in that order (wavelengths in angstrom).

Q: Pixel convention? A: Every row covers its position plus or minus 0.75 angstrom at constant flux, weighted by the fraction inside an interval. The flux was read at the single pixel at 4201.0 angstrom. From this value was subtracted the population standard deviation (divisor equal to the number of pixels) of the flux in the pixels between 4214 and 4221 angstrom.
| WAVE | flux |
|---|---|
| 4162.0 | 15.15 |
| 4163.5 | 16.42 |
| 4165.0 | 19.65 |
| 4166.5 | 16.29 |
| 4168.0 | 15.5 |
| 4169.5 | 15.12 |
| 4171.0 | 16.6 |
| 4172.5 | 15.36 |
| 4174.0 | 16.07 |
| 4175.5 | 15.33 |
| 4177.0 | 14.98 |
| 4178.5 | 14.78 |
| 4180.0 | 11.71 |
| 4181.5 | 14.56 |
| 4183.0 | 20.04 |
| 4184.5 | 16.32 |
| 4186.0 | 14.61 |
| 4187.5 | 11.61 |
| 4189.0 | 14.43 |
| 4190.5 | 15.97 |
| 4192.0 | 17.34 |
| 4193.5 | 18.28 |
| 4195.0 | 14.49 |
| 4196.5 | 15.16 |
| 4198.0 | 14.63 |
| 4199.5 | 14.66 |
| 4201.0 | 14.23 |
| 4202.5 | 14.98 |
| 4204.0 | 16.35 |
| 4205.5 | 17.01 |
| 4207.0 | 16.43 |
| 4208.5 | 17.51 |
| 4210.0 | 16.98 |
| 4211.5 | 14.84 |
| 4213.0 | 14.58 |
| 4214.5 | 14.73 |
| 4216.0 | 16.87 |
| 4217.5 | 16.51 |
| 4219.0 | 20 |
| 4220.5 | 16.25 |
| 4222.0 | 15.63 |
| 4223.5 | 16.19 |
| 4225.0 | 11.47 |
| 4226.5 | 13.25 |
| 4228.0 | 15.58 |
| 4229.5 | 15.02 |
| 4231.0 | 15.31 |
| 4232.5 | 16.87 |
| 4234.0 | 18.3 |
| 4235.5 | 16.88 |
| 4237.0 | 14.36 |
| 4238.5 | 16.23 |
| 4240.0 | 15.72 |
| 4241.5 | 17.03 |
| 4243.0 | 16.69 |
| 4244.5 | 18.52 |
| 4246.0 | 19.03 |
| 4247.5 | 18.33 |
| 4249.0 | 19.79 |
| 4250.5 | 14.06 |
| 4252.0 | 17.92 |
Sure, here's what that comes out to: 12.5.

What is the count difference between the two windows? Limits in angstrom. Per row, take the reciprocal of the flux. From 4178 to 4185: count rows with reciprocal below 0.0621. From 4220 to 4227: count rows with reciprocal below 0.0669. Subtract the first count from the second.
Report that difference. 1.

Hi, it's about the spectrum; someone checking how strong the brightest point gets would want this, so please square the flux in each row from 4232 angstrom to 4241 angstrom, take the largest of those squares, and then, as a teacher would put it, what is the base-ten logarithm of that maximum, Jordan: 2.52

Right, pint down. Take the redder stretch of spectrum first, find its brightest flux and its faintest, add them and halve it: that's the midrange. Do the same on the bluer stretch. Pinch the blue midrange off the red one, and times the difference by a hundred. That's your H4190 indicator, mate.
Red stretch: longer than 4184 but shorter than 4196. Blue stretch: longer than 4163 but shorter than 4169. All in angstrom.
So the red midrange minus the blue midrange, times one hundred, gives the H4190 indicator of -263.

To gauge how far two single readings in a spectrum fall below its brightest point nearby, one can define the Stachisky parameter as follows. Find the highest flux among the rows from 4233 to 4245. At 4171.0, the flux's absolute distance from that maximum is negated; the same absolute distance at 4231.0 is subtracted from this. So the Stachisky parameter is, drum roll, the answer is -5.1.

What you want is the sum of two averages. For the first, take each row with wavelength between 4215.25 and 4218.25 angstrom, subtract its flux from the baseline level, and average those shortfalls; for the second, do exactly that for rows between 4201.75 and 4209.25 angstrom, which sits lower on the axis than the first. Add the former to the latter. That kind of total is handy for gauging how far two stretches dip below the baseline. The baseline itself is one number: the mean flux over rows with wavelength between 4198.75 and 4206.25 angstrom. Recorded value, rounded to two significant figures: -2.3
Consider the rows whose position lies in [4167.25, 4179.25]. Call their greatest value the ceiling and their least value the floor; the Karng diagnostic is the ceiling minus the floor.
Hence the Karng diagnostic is 1.8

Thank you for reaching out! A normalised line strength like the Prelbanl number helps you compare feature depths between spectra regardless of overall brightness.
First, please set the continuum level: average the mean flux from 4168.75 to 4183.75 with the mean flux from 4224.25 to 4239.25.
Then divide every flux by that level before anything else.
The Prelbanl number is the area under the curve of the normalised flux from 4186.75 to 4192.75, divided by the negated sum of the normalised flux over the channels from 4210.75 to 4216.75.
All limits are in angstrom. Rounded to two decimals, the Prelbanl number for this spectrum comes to -1.46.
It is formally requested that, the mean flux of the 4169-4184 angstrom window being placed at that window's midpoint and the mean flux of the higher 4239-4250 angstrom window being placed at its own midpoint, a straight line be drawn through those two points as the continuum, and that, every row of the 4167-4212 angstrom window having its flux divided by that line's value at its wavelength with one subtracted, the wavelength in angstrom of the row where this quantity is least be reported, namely 4187.5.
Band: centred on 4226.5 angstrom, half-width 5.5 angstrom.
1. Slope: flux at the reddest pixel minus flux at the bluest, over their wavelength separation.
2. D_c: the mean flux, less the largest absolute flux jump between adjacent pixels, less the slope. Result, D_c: 10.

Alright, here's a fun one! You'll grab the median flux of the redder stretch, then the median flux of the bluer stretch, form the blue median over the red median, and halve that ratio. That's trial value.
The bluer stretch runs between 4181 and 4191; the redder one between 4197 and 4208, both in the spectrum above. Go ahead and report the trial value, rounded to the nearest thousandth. 0.488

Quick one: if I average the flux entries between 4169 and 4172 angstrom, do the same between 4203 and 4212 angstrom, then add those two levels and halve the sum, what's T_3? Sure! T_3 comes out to 16.2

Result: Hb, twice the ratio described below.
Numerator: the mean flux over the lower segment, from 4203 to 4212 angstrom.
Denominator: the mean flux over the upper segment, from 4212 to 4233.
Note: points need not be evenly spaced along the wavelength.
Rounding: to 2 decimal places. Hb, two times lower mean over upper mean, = 2.12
